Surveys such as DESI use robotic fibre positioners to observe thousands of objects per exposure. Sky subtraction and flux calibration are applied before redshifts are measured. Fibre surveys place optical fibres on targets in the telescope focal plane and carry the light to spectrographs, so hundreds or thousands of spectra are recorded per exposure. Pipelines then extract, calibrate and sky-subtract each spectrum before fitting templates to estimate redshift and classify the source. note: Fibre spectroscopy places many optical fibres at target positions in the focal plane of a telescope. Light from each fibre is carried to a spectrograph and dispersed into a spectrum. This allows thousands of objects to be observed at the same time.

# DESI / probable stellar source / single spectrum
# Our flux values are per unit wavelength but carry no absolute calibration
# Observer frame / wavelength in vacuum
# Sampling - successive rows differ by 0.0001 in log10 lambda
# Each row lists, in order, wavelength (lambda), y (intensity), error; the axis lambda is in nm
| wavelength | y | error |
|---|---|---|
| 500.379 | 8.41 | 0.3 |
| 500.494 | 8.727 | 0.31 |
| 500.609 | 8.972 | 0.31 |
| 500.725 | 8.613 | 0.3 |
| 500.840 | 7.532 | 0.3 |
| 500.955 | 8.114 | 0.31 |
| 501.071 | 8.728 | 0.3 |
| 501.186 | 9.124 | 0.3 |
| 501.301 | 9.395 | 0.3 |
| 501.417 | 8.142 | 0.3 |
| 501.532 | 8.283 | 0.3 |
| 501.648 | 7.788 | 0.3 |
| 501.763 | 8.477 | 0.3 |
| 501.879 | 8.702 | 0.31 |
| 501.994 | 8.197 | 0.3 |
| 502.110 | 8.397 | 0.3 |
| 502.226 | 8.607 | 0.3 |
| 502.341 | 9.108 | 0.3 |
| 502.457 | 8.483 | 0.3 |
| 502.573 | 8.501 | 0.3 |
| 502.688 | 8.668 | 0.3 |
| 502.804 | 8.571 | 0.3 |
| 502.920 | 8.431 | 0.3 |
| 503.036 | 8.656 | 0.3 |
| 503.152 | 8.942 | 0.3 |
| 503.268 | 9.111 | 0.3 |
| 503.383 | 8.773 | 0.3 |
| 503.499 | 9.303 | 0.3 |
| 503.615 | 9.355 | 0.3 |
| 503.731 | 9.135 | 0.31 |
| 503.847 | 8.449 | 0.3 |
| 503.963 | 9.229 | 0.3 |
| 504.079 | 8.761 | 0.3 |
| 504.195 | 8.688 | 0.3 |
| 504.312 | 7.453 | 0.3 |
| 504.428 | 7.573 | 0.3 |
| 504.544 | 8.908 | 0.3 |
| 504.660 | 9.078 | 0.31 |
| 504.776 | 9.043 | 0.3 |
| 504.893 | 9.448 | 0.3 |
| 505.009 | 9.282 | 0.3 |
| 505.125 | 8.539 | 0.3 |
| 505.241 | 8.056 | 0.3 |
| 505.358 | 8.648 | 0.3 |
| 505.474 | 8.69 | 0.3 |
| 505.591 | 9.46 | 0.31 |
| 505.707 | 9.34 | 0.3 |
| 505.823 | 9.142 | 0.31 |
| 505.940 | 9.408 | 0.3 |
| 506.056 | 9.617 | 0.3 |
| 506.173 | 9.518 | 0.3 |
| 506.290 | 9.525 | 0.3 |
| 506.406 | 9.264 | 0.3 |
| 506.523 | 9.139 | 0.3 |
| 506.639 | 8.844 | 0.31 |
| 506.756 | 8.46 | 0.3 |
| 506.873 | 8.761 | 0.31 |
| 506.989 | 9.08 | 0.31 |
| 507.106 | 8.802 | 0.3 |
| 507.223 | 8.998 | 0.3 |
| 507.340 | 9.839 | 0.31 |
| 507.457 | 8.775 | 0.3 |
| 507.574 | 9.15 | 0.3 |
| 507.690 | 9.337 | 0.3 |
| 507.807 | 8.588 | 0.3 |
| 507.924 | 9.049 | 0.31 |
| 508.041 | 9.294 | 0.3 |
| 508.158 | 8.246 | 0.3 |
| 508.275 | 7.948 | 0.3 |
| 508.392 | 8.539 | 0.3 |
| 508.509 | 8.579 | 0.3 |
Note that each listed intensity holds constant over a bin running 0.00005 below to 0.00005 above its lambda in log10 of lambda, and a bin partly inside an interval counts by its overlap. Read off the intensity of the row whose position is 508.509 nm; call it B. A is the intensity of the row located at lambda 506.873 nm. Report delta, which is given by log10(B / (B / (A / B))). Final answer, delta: 0.009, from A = 8.761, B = 8.579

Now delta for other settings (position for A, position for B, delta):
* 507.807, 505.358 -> -0.003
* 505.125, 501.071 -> -0.010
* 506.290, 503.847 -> 0.052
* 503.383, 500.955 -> 0.034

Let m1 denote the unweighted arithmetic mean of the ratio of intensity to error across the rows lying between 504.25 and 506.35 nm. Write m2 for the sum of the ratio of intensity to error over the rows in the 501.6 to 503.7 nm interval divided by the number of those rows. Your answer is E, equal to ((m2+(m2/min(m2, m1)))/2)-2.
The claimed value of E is 12.9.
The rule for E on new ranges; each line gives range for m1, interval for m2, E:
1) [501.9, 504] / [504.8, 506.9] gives 13.5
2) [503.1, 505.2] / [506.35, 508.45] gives 13.2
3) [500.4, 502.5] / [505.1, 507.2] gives 13.4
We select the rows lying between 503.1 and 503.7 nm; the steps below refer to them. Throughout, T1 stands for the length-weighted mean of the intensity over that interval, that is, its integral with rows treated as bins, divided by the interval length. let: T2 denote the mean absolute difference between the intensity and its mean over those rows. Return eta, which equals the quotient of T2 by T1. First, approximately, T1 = 9.1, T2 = 0.19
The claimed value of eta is 0.021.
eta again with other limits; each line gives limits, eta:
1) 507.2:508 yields 0.032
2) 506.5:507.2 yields 0.020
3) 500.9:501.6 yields 0.052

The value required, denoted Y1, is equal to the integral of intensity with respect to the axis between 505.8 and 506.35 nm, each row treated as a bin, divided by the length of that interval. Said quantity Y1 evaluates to 9.46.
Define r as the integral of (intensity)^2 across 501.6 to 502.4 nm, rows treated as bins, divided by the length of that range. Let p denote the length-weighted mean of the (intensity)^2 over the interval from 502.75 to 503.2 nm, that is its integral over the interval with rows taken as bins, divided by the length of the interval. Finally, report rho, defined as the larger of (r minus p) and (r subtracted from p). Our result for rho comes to 3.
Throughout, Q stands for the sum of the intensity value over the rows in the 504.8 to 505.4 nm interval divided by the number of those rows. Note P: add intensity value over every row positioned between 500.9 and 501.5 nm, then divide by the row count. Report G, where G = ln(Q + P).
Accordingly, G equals 2.862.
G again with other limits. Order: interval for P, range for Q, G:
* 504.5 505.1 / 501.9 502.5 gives 2.874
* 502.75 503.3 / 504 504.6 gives 2.834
